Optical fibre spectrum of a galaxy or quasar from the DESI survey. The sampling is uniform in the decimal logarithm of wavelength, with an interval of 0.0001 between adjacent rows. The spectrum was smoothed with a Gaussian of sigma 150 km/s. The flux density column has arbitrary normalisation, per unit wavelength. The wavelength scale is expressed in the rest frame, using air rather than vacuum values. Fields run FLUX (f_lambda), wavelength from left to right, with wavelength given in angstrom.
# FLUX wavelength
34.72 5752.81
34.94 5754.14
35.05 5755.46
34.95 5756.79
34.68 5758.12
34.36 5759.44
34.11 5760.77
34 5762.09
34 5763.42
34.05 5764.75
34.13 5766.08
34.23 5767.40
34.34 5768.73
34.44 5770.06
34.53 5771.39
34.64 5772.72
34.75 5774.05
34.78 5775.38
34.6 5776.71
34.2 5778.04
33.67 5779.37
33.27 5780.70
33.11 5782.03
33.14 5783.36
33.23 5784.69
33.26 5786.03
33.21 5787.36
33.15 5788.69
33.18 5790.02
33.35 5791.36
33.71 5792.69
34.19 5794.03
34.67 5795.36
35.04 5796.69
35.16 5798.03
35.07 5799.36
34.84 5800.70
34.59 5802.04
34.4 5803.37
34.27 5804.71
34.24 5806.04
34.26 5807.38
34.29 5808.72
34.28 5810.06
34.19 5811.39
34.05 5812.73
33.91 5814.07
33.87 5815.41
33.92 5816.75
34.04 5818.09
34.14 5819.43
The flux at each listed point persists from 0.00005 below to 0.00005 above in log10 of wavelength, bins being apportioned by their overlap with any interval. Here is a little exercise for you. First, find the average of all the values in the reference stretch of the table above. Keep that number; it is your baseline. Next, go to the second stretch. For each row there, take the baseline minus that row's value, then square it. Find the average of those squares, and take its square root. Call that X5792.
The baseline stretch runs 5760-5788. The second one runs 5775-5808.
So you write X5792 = 0.70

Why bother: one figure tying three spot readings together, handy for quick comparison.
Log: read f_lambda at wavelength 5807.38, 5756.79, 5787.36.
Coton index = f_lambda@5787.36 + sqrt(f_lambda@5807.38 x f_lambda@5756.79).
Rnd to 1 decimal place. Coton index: 67.8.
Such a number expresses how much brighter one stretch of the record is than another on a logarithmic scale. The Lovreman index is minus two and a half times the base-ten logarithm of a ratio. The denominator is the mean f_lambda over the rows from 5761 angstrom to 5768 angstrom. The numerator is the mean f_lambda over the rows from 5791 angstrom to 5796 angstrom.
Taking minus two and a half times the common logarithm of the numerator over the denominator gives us 0.003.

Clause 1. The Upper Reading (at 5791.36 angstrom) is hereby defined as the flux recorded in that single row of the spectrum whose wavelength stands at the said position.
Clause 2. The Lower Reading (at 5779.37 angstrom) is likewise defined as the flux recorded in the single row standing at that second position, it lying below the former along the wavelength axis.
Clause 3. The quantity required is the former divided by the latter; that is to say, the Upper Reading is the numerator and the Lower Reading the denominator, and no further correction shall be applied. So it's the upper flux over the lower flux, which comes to 0.990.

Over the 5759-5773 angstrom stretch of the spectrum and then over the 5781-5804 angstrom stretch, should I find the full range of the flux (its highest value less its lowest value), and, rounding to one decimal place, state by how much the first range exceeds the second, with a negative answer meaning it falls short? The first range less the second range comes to -1.4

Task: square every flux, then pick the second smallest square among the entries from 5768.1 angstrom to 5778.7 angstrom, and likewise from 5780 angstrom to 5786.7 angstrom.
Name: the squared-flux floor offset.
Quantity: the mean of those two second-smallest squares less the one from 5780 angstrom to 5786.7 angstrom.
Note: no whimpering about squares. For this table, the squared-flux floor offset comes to 40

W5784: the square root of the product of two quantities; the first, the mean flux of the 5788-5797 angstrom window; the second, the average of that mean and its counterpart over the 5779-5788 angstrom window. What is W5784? 33.7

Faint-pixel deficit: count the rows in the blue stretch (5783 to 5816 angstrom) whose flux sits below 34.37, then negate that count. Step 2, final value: -18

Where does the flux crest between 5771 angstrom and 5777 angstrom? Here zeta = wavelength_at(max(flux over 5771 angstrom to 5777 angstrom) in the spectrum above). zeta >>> 5775.38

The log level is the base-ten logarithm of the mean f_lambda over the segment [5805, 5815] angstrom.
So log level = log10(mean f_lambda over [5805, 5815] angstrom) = 1.53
